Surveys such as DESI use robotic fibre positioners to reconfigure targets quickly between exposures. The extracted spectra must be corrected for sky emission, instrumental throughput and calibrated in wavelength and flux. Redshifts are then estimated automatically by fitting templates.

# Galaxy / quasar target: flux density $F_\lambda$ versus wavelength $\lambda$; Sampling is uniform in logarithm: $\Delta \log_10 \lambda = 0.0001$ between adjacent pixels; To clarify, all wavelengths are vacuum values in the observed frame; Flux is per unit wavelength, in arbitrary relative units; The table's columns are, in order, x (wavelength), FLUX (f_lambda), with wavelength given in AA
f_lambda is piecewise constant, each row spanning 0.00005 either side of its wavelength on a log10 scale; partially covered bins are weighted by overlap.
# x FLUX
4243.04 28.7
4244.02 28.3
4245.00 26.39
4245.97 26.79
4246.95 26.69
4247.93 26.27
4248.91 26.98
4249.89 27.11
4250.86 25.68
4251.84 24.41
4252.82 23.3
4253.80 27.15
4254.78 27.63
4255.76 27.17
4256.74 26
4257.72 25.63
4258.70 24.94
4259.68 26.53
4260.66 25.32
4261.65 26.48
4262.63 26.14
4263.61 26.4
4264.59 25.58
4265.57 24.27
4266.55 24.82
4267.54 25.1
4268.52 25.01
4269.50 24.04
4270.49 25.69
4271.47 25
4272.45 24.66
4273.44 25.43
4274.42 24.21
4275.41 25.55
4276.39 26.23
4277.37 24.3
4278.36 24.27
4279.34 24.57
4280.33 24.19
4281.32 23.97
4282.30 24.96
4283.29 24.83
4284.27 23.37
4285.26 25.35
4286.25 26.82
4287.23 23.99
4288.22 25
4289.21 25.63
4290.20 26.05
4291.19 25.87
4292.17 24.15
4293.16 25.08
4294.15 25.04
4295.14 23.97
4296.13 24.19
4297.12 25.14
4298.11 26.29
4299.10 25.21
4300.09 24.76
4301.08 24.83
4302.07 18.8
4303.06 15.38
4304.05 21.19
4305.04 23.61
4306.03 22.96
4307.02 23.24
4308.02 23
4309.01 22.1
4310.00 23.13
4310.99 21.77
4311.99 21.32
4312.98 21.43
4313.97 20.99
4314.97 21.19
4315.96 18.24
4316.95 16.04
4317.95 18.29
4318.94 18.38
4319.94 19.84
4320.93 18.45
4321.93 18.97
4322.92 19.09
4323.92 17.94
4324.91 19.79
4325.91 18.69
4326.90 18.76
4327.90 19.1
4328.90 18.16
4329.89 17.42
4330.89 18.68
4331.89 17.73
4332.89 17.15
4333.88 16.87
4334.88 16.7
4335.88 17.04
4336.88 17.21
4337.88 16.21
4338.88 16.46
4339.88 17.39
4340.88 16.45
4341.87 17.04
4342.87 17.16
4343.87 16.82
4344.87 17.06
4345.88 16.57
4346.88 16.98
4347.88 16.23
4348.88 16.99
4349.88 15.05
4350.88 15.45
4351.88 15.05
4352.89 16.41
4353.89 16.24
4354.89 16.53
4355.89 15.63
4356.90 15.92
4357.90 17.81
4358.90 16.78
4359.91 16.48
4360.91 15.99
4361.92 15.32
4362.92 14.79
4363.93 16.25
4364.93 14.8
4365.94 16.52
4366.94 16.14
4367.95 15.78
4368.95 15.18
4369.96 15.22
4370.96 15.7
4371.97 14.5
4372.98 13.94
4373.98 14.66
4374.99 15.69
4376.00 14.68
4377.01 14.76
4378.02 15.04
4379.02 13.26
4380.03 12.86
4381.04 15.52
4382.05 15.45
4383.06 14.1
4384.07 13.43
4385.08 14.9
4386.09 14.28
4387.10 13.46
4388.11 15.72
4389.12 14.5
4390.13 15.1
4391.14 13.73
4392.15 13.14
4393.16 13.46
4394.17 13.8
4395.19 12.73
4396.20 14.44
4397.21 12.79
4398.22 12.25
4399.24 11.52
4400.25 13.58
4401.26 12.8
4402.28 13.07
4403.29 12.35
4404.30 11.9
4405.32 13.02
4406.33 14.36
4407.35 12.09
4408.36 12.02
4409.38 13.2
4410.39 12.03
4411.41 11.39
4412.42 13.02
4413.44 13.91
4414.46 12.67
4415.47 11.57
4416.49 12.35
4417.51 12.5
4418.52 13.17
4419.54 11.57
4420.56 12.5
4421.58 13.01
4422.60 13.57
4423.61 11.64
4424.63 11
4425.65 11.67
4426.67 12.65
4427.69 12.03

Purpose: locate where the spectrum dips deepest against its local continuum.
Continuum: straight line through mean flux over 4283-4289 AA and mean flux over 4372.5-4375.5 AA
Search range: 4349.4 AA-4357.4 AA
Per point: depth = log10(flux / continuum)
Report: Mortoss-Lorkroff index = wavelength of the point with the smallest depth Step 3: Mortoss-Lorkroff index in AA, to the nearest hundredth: 4349.88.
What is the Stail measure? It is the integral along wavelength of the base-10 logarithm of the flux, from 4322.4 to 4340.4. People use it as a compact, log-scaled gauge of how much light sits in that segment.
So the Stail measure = 22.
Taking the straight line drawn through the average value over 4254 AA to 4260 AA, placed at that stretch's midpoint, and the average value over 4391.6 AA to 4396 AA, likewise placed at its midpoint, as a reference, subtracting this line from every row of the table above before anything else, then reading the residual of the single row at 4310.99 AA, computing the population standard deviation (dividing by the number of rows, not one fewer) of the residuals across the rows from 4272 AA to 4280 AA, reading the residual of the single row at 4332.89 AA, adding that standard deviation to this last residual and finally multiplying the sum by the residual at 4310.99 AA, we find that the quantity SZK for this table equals -0.7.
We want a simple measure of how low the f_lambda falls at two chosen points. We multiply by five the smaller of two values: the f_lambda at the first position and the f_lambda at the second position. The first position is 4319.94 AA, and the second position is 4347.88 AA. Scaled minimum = 81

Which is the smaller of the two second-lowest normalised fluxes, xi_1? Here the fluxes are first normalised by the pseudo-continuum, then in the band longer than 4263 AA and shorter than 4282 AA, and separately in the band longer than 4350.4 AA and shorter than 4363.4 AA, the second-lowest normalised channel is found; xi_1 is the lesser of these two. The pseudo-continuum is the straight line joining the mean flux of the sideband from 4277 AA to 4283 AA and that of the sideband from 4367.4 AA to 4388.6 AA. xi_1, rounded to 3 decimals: 0.890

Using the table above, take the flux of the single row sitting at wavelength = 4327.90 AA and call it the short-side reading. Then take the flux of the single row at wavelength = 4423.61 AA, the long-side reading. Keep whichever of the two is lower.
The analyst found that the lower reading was 11.6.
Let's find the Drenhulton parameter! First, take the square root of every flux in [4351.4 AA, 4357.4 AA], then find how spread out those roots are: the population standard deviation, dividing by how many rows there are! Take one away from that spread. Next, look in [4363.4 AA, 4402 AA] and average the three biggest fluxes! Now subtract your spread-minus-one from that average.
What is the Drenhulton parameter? 17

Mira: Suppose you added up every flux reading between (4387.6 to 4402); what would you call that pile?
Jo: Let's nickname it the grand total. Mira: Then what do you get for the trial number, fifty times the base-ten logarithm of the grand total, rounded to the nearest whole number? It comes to 114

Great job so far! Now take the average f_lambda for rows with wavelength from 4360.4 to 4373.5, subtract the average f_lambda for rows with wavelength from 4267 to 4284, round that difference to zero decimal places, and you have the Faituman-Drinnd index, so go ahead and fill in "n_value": -9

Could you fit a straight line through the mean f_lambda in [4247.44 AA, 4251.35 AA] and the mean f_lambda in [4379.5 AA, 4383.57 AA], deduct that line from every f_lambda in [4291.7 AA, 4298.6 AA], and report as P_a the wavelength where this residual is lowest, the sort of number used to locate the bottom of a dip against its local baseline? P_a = 4292.17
